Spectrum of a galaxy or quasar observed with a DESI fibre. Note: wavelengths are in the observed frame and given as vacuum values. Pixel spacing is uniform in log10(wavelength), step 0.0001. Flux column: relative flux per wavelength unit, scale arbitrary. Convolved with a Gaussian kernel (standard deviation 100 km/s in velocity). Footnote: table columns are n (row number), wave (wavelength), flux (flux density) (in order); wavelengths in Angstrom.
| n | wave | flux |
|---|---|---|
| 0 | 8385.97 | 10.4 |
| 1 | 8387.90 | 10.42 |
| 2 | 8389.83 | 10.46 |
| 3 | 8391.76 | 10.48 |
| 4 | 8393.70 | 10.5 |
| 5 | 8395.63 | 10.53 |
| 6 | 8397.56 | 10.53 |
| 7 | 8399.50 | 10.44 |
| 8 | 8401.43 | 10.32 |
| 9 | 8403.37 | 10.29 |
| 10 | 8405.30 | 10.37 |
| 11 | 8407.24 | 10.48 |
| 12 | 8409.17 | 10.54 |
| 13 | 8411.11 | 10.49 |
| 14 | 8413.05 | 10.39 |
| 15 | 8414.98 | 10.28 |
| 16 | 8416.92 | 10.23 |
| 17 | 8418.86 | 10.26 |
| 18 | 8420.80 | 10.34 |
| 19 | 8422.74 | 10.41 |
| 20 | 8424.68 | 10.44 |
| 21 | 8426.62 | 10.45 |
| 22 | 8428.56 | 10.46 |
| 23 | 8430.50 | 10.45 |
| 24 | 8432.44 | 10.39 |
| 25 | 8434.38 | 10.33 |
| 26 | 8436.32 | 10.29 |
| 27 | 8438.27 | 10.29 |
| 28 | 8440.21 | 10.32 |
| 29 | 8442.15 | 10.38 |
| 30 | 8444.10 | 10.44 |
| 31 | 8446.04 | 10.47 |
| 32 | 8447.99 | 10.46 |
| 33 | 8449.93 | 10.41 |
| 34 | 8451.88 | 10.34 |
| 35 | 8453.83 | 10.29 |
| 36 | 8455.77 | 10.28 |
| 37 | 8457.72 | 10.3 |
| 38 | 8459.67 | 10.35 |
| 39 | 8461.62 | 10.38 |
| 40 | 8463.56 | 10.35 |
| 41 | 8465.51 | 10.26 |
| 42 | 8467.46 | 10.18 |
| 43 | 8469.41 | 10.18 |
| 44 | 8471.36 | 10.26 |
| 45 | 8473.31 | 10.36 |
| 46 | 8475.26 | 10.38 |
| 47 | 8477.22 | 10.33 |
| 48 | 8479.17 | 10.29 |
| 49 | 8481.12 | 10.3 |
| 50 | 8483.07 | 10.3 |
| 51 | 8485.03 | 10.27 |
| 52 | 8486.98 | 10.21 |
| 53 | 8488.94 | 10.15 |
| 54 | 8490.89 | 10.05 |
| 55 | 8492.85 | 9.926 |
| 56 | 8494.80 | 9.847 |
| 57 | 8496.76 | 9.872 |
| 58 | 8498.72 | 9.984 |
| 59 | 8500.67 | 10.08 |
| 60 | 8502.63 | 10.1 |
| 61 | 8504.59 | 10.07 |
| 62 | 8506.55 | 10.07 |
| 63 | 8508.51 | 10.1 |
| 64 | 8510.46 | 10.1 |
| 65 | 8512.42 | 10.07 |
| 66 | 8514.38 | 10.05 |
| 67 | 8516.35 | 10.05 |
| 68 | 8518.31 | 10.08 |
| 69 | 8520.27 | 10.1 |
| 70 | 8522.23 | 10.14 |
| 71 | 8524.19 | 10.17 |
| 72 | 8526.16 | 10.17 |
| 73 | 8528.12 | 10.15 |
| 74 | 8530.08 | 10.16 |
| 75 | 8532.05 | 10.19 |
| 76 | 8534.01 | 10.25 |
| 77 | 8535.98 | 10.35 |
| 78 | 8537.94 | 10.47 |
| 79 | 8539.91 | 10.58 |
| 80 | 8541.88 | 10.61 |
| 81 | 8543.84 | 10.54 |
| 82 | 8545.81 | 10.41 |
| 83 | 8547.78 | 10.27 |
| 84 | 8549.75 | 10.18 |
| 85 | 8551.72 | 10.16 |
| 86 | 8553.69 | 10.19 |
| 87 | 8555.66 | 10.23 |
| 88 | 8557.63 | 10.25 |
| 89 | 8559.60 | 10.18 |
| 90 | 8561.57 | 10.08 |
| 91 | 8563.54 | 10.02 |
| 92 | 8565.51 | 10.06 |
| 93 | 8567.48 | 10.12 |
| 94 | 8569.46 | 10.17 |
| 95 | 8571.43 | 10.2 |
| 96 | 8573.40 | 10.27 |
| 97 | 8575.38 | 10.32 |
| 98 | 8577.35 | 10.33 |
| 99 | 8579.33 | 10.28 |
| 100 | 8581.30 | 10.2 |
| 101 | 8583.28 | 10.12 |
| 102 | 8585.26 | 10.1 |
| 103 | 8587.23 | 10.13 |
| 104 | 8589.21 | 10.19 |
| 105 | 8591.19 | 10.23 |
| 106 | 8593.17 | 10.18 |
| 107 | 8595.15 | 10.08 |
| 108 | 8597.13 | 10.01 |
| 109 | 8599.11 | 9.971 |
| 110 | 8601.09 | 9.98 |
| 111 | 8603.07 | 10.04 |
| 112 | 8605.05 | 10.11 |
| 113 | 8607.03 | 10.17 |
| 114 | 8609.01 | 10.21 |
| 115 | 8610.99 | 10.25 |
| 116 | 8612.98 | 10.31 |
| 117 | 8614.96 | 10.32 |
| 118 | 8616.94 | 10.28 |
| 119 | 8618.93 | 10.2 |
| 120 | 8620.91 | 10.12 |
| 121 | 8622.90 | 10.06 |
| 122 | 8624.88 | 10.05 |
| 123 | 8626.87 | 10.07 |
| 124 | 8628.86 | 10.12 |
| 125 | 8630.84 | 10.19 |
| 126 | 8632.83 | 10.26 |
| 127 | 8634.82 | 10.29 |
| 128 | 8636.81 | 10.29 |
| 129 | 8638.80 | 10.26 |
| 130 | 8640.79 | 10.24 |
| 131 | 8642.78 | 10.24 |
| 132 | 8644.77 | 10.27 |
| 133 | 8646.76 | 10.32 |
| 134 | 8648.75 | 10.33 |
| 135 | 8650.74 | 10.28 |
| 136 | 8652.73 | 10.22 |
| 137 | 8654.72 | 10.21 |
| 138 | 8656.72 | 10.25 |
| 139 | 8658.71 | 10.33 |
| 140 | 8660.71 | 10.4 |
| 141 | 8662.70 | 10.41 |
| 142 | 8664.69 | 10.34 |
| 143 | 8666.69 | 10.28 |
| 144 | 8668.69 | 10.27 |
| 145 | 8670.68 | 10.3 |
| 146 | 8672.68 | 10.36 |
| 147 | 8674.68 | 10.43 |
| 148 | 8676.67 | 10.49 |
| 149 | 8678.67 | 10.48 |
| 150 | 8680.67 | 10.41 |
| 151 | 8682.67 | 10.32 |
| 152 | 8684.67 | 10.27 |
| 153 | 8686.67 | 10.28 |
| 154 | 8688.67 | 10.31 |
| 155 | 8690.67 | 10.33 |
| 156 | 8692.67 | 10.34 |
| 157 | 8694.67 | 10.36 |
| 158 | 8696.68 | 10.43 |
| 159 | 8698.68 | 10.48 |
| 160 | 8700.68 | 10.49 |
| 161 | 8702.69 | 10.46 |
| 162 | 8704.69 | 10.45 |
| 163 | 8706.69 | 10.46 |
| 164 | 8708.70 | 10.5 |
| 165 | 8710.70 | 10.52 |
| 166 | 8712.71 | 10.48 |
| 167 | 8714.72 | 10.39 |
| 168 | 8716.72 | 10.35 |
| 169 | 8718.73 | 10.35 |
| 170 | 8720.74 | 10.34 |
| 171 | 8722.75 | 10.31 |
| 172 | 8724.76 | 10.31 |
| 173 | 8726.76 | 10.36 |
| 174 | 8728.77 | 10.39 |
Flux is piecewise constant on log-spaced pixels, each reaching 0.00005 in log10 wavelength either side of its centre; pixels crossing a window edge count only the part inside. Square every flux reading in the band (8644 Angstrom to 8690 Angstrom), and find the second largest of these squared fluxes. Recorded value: 110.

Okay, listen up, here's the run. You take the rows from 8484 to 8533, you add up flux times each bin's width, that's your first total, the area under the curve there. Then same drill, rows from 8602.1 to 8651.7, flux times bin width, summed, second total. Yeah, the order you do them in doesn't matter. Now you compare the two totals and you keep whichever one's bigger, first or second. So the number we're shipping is 507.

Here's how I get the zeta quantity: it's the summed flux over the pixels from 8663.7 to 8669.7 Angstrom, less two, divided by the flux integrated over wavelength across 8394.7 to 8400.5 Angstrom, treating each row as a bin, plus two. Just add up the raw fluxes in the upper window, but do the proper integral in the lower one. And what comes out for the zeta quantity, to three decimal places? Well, 0.459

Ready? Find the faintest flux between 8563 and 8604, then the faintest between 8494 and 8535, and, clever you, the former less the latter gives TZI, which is 0.1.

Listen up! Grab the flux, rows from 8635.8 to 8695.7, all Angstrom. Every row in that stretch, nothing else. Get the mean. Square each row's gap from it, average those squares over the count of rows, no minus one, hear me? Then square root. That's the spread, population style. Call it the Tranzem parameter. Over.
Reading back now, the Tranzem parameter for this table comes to 0.071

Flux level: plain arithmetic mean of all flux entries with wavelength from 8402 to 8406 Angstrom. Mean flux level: 10.3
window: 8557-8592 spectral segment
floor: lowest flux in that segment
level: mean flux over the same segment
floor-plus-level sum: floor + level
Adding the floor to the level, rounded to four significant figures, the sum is 20.20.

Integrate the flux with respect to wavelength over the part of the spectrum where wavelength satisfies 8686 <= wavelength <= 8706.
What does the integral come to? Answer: 208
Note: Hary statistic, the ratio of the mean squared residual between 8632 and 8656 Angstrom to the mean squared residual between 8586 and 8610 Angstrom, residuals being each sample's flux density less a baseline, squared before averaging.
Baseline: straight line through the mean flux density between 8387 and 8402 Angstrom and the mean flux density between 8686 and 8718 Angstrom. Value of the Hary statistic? 0.23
